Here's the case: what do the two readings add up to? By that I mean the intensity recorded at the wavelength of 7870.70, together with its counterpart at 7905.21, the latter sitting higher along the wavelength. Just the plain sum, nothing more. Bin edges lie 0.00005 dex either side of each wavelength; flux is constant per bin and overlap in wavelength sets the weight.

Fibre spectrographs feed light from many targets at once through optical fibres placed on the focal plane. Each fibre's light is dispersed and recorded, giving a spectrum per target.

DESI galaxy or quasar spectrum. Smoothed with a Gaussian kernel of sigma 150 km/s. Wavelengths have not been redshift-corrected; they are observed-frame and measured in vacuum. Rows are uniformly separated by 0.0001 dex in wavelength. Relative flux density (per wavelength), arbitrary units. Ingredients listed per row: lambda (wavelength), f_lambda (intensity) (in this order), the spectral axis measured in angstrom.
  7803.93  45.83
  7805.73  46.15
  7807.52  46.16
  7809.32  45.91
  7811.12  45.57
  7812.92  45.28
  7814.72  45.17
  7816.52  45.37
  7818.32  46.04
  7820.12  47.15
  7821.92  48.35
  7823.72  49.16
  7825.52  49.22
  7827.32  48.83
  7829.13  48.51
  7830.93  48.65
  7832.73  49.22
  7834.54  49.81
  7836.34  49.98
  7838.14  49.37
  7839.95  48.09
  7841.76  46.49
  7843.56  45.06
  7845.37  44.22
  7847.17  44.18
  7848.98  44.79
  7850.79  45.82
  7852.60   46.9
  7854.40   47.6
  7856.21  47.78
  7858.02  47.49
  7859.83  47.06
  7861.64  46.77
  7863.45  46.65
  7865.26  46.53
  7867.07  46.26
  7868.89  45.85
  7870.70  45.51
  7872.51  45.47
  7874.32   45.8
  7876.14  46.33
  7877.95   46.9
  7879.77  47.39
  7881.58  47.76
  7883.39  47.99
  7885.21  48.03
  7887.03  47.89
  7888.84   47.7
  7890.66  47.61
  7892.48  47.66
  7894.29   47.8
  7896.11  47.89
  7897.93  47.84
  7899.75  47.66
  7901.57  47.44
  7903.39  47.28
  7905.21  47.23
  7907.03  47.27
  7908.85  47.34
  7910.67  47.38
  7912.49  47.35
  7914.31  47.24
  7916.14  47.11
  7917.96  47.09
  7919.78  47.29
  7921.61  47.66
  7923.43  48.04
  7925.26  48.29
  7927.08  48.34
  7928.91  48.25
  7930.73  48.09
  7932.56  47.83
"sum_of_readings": 92.7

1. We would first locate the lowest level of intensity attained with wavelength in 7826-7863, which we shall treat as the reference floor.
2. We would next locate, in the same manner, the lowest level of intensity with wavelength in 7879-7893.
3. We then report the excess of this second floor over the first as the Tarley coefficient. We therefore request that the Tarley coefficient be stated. 3.2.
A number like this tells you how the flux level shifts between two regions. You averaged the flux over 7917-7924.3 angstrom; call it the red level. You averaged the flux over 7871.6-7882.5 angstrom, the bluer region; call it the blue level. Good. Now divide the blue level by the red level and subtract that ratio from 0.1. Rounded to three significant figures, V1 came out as -0.881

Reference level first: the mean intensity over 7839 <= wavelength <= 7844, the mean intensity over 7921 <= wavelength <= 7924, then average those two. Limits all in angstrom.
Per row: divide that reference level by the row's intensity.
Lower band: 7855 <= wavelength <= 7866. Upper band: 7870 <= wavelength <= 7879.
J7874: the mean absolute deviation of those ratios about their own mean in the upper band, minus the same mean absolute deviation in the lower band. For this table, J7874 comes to 0.002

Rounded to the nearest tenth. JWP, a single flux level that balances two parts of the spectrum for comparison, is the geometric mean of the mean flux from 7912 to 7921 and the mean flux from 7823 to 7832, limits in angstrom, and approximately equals 48.0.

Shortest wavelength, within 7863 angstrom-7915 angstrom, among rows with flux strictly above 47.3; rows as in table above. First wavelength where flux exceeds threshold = 7879.77 angstrom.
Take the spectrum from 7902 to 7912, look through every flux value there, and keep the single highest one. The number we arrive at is 47.38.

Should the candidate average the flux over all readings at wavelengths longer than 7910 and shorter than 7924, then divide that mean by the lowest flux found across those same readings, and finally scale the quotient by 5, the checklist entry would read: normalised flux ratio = 5.03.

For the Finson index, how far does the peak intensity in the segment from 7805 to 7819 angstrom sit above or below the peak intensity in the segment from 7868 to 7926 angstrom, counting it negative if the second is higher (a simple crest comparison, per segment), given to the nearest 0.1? -2.1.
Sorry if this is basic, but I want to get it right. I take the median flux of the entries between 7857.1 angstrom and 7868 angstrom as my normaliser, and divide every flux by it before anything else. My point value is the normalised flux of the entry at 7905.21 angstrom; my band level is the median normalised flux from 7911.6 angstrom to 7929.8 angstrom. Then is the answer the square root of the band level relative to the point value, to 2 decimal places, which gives 1.00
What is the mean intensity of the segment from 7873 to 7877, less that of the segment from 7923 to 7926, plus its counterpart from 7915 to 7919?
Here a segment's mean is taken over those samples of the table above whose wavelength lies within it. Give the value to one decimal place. 45.0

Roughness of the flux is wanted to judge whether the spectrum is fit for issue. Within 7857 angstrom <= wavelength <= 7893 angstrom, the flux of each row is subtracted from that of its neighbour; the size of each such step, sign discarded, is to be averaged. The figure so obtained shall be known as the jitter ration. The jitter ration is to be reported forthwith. 0.3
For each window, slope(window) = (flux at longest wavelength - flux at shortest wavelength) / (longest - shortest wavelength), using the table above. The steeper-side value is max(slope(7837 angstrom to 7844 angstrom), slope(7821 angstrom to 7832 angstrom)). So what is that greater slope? 0.03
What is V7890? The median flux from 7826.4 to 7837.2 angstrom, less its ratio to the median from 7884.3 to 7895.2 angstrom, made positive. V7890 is 48.0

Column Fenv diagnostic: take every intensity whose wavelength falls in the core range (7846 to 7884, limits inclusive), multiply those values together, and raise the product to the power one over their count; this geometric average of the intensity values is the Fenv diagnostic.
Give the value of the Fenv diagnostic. 46.5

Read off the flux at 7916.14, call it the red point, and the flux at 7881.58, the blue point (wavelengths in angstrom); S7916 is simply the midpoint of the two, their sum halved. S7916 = 47.4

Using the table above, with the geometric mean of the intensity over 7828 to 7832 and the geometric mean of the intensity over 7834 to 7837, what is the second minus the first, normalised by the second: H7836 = 0.03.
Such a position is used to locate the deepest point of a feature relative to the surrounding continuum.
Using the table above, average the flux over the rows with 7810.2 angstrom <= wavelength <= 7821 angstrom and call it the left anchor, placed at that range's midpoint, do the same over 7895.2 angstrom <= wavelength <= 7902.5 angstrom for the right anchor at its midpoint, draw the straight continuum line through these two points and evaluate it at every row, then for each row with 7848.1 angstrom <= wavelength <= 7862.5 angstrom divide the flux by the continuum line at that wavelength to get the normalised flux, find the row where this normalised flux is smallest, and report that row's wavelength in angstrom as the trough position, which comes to 7848.98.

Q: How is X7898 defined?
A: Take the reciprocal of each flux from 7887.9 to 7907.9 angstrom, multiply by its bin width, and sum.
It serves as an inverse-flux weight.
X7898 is 0.420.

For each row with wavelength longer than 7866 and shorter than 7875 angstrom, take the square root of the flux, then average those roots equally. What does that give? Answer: 6.77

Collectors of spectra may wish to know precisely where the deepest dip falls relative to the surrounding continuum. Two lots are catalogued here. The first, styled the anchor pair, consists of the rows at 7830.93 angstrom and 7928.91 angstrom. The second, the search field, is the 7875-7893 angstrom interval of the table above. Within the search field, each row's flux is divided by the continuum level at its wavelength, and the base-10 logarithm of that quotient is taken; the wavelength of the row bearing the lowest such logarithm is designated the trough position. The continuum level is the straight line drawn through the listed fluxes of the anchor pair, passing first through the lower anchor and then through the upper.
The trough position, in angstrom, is 7876.14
